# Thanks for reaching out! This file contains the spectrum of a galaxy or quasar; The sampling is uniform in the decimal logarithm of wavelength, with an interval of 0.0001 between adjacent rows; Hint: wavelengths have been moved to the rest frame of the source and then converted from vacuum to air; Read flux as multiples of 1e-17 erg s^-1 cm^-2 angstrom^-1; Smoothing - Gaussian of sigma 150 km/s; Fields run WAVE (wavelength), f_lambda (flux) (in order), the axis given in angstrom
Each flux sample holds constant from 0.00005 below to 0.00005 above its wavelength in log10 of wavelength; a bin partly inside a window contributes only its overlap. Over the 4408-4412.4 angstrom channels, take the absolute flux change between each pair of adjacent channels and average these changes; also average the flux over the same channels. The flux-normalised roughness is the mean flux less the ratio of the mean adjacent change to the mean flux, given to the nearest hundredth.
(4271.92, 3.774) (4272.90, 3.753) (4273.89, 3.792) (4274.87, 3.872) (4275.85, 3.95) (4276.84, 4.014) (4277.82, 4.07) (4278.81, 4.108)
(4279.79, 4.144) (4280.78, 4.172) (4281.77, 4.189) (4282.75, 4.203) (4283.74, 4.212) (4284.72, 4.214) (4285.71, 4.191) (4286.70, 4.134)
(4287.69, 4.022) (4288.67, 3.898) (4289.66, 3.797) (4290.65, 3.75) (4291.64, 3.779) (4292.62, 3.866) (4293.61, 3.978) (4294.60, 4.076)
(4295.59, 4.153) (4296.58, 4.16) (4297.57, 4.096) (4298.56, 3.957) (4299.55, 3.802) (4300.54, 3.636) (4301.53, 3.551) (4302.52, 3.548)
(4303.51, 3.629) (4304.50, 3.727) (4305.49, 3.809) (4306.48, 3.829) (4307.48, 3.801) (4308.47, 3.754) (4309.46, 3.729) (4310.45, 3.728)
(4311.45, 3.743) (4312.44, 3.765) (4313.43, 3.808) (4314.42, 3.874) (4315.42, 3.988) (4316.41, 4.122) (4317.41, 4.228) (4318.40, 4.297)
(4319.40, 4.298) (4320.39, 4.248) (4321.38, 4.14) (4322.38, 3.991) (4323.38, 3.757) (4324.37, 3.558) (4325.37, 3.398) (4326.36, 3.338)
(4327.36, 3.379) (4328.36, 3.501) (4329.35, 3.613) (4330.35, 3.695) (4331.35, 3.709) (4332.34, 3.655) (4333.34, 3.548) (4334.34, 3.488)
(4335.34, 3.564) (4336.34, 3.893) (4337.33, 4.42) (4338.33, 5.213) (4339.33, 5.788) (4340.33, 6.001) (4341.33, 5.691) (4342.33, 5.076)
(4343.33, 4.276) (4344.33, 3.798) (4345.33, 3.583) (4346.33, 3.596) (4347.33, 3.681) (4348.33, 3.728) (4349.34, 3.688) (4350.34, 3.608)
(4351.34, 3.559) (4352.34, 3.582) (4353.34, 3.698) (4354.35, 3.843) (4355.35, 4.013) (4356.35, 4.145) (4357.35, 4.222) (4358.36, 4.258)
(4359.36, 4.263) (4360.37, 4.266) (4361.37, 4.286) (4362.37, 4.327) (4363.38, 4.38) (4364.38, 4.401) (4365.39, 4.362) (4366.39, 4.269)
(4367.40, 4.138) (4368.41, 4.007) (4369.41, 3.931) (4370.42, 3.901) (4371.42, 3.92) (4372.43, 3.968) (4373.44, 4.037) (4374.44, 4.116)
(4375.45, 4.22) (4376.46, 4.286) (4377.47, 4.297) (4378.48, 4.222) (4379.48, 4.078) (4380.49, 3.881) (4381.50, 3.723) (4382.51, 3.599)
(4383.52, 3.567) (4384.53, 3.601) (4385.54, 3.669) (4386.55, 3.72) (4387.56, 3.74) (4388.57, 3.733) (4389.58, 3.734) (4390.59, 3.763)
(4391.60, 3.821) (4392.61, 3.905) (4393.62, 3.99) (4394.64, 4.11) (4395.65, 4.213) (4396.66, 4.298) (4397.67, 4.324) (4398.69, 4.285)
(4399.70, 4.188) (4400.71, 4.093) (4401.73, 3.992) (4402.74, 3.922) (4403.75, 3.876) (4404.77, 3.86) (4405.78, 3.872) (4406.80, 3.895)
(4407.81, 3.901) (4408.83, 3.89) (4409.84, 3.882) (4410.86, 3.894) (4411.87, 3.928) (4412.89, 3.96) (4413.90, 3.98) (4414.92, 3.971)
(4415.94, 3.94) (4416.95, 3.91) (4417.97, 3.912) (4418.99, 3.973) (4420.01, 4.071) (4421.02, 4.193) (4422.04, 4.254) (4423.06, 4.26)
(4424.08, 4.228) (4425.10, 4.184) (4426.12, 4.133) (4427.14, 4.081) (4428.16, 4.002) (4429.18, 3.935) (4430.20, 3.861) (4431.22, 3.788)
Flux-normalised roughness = 3.89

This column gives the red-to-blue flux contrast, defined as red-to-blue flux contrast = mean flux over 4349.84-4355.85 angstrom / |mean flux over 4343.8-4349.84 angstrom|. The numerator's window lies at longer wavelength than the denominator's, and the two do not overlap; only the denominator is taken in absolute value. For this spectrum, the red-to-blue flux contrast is 1.01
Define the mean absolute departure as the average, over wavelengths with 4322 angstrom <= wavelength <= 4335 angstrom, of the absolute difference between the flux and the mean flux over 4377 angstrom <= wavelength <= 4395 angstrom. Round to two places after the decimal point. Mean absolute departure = 0.28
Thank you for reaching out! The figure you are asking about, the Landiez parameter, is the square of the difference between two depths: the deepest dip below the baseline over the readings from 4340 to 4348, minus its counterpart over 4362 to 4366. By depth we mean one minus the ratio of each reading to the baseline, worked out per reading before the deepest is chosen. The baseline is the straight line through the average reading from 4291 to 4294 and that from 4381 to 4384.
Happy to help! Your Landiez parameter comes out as 0.046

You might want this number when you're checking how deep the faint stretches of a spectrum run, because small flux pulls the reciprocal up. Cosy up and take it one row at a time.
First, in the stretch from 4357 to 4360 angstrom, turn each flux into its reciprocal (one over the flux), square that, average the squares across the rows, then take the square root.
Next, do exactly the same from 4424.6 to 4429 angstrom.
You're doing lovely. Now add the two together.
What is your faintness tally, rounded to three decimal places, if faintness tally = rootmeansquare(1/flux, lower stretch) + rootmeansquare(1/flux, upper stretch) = 0.479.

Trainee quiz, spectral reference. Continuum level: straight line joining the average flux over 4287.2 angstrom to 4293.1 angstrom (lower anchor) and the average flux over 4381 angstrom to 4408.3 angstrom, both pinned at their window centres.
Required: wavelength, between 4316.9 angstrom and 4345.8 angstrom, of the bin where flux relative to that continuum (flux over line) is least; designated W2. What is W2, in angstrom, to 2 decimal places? 4326.36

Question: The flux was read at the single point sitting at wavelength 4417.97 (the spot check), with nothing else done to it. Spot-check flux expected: 3.912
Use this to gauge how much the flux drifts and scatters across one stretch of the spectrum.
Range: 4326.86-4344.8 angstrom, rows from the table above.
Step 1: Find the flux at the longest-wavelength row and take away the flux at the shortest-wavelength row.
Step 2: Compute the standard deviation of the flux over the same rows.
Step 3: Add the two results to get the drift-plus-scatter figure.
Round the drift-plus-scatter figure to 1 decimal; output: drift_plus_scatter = 1.3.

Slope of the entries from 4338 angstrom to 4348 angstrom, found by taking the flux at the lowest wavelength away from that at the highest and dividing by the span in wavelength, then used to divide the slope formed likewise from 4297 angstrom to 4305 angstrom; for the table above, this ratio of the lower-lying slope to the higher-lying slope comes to 0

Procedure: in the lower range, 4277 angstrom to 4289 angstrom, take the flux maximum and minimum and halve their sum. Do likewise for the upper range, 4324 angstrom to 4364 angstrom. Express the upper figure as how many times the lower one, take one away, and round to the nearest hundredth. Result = 0.15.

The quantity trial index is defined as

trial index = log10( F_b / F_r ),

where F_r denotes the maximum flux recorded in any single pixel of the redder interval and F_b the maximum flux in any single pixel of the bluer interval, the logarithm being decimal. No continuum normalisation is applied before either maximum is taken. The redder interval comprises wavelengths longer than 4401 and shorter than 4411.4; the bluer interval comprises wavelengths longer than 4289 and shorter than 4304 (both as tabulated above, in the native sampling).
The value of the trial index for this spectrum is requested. 0.02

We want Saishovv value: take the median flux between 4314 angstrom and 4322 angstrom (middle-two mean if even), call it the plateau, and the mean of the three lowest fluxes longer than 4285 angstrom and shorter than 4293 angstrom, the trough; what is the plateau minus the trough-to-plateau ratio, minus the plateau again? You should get -0.90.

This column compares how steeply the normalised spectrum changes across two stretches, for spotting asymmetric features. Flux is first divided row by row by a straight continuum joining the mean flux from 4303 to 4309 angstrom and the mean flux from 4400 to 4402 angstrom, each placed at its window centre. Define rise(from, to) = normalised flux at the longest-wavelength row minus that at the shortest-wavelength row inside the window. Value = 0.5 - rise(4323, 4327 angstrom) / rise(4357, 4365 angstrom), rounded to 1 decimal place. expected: 3.3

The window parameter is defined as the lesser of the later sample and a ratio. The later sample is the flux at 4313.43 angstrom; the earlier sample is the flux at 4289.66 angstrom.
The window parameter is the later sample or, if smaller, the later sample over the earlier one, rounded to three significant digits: 1.00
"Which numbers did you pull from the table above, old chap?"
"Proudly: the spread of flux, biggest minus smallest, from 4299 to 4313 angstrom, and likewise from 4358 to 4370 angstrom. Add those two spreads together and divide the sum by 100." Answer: 0.008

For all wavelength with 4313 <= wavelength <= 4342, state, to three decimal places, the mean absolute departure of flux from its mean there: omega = 0.525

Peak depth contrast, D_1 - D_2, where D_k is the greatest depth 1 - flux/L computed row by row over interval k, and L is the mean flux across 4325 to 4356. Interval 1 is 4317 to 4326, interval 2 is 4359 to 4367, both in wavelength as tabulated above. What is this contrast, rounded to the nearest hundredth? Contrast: 0.22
